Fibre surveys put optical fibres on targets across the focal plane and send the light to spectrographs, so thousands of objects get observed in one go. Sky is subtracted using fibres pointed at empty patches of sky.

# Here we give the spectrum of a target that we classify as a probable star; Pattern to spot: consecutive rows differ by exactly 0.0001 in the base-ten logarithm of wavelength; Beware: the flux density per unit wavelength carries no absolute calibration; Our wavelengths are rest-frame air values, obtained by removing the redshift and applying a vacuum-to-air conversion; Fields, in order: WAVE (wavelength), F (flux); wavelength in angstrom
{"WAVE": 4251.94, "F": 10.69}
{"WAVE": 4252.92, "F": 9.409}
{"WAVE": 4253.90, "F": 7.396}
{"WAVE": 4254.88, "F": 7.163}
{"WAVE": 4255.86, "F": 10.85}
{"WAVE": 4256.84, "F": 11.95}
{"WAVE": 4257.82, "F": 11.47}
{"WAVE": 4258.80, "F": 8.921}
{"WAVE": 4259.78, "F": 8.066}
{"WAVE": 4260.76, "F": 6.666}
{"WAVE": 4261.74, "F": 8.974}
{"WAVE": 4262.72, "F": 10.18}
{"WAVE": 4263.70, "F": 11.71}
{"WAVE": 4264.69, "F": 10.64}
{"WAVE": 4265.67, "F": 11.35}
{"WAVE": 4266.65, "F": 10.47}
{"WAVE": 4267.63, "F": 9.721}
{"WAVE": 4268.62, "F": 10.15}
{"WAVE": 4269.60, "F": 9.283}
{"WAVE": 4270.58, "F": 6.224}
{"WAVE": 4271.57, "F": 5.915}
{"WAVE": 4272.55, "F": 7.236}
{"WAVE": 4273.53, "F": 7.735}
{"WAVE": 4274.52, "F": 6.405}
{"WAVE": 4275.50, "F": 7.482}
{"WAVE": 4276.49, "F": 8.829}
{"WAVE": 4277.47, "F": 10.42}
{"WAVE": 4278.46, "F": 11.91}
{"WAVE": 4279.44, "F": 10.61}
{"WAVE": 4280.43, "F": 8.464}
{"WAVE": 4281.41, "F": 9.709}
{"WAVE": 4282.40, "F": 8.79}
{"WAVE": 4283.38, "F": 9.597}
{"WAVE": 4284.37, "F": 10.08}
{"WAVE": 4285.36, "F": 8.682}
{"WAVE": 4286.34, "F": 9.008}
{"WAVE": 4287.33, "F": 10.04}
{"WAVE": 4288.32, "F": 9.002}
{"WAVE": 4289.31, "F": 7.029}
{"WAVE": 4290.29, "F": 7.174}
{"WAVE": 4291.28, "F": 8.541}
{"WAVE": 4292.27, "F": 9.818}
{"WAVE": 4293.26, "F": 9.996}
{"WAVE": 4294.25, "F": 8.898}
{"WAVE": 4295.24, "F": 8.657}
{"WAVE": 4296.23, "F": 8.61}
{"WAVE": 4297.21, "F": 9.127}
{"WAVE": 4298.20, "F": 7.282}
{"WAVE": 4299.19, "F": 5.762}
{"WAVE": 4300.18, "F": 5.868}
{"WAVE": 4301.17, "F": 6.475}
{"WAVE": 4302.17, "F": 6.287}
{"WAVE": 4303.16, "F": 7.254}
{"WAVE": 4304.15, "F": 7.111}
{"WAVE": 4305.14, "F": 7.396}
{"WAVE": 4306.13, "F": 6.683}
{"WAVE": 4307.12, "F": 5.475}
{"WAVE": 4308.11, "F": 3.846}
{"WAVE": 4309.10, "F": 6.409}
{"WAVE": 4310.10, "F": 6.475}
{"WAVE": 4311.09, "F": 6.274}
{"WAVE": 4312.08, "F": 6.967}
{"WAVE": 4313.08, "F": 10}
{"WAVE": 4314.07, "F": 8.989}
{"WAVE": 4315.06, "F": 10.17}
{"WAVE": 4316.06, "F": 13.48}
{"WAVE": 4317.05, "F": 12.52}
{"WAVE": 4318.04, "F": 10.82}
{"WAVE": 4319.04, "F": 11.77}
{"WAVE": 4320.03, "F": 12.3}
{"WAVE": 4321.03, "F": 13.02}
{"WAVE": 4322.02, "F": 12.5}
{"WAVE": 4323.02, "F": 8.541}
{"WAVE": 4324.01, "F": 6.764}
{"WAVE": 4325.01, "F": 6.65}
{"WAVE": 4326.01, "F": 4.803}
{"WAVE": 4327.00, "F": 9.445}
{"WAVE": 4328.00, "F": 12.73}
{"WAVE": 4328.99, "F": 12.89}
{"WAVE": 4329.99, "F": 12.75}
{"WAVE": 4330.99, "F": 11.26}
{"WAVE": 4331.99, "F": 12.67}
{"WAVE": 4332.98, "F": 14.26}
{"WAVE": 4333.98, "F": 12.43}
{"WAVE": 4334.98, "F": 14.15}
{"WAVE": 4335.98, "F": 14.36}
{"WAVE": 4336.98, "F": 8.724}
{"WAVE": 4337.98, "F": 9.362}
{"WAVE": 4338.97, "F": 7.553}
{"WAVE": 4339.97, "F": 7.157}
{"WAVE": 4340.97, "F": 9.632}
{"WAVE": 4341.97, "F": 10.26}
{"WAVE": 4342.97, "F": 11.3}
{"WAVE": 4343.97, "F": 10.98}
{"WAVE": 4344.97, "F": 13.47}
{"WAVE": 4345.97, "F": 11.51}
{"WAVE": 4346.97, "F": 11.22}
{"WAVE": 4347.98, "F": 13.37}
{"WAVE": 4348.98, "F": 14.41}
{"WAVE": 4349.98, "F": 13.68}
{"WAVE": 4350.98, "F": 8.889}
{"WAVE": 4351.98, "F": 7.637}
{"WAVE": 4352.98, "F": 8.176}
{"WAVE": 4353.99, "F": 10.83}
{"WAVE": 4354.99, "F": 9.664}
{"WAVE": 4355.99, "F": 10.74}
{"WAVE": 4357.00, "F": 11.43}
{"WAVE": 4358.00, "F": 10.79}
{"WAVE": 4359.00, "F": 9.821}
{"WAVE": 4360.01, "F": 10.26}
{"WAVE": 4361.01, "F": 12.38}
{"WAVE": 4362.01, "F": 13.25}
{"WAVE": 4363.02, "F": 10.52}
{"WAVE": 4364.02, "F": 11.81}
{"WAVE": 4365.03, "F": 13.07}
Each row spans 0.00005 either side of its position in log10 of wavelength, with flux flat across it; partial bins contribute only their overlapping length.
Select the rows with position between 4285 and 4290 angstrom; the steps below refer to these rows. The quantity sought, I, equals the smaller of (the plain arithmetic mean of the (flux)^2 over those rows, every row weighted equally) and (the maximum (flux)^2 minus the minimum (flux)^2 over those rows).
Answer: 51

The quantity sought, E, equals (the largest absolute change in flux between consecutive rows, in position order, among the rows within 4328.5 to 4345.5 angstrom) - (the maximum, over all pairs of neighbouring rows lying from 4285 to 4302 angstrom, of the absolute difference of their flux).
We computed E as 4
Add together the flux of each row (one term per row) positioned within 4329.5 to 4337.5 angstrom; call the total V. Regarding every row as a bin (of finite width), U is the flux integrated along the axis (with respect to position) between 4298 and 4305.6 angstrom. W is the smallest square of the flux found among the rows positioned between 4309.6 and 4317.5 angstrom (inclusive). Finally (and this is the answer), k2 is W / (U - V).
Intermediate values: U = 51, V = 101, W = 39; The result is -1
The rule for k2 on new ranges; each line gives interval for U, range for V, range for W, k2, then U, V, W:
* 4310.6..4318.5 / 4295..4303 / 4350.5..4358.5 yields 3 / 78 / 58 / 58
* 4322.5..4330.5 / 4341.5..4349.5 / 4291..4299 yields -2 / 75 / 97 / 53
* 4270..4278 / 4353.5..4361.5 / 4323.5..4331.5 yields -1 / 61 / 86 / 23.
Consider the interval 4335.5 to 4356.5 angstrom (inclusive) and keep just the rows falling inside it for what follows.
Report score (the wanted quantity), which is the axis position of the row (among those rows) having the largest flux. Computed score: 4348.98 angstrom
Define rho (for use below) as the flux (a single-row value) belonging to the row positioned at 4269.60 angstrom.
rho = 9.283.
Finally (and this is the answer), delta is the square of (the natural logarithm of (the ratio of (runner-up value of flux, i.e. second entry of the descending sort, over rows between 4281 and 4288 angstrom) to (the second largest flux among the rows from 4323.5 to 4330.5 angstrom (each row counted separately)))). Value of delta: 0.057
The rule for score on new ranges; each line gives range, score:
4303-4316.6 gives 4316.06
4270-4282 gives 4278.46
